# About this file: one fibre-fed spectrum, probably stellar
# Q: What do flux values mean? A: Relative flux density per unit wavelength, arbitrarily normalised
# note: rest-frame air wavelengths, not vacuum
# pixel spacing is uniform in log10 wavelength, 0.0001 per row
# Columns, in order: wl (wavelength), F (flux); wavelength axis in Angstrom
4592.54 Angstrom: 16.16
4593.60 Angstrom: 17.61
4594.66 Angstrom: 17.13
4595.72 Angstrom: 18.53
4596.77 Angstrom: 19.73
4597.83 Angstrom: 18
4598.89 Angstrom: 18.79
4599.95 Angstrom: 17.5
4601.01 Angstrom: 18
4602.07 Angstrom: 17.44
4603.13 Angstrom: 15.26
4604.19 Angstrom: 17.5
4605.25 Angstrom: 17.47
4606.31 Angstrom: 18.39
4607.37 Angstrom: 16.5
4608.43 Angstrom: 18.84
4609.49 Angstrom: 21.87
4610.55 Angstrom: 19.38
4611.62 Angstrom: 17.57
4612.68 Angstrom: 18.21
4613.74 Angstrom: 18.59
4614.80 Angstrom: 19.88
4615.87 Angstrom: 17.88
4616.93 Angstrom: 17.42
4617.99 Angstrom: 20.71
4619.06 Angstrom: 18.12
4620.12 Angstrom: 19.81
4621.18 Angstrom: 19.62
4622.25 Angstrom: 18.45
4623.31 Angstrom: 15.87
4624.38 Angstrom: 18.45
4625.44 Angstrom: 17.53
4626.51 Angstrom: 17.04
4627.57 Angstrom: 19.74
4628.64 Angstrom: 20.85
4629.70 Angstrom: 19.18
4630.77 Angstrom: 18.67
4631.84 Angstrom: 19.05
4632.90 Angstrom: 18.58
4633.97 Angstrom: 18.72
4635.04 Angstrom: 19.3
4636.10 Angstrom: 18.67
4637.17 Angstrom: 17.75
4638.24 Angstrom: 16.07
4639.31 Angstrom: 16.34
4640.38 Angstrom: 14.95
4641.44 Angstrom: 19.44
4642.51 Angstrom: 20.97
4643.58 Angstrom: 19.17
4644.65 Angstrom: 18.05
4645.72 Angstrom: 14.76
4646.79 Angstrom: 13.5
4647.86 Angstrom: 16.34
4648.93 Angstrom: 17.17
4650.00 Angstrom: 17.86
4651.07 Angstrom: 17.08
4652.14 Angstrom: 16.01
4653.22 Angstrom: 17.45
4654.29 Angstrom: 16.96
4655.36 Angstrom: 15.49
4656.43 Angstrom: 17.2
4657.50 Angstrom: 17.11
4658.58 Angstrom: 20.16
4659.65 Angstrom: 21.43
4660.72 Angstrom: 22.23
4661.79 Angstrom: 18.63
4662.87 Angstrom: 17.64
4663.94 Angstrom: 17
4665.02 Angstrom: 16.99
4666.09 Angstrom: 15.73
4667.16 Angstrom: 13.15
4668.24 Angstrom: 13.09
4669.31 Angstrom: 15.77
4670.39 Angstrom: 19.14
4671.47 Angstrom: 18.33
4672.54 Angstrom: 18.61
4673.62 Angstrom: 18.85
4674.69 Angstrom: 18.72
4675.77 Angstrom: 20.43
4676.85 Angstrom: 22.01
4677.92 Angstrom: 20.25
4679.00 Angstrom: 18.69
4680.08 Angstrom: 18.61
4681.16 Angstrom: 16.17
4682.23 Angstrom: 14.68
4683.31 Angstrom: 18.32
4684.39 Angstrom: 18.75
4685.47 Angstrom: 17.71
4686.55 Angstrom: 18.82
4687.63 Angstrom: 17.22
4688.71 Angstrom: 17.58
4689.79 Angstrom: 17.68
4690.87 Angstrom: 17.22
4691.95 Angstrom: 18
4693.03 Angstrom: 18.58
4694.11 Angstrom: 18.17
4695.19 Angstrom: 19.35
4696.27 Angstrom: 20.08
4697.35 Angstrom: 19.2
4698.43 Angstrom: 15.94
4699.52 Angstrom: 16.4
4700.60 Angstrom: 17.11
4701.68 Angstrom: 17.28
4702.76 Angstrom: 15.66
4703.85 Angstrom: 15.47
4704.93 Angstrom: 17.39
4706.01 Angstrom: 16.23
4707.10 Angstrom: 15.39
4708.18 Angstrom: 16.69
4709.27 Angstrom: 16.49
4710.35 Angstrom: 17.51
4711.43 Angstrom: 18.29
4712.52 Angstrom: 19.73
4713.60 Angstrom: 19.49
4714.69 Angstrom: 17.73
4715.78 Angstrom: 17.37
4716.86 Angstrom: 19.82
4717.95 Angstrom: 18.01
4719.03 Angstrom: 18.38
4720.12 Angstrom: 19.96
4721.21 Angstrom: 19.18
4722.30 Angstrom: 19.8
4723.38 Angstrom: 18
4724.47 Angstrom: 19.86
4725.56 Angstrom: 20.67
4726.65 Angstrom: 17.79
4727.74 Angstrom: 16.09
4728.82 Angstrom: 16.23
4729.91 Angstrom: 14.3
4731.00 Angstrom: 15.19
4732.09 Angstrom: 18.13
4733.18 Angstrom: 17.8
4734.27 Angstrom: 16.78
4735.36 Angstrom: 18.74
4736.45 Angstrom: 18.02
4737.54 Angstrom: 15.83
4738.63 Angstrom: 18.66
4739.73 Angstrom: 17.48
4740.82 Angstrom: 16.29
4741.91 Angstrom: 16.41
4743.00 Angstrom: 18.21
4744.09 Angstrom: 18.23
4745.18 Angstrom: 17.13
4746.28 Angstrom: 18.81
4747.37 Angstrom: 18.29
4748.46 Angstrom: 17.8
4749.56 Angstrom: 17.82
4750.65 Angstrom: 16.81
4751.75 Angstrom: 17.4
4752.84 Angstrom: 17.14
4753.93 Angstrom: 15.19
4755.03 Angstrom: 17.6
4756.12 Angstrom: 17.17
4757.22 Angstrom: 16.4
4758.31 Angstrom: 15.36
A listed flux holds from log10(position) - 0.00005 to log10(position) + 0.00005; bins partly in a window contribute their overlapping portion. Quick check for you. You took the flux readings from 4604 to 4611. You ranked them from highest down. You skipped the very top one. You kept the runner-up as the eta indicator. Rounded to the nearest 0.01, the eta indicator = 19.38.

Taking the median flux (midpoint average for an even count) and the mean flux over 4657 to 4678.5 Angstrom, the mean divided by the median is 0.981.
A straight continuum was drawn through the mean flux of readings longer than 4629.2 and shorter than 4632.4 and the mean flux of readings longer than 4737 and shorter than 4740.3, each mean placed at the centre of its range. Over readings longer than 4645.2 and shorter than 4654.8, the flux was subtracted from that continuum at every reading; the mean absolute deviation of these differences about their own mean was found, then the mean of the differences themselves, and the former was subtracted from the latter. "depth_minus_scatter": 1.2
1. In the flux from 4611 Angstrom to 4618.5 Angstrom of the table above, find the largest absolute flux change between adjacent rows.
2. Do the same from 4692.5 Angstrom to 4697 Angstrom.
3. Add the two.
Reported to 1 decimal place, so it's 4.5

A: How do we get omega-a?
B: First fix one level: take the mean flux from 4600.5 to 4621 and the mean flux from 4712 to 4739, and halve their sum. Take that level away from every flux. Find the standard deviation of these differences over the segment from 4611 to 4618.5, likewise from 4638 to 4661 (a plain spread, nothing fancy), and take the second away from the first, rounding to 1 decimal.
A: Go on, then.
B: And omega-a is -1.0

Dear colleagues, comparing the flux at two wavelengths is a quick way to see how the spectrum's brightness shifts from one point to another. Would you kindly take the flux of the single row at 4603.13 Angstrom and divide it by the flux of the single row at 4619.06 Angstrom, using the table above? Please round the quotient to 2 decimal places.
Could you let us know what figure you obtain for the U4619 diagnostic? 0.84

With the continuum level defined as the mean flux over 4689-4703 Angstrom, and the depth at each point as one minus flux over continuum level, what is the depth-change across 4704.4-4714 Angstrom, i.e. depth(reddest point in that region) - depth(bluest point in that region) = -0.12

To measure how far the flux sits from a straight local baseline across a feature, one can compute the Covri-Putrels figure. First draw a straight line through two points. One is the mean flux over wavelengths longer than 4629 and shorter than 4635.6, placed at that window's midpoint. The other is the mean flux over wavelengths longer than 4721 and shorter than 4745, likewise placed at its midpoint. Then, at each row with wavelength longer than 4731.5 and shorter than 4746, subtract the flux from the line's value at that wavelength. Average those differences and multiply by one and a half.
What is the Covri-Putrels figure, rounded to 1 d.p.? 0.0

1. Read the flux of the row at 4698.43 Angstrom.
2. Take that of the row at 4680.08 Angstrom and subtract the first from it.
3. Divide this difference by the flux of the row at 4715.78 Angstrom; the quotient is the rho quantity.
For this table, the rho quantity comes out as 0.15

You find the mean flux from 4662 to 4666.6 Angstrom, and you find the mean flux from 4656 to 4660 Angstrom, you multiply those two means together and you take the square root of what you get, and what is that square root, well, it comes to 17.9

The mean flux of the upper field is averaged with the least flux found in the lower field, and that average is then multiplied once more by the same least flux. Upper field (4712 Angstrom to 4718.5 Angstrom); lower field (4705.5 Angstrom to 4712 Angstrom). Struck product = 262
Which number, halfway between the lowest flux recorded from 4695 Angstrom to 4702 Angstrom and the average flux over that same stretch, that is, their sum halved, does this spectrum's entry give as 16.9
